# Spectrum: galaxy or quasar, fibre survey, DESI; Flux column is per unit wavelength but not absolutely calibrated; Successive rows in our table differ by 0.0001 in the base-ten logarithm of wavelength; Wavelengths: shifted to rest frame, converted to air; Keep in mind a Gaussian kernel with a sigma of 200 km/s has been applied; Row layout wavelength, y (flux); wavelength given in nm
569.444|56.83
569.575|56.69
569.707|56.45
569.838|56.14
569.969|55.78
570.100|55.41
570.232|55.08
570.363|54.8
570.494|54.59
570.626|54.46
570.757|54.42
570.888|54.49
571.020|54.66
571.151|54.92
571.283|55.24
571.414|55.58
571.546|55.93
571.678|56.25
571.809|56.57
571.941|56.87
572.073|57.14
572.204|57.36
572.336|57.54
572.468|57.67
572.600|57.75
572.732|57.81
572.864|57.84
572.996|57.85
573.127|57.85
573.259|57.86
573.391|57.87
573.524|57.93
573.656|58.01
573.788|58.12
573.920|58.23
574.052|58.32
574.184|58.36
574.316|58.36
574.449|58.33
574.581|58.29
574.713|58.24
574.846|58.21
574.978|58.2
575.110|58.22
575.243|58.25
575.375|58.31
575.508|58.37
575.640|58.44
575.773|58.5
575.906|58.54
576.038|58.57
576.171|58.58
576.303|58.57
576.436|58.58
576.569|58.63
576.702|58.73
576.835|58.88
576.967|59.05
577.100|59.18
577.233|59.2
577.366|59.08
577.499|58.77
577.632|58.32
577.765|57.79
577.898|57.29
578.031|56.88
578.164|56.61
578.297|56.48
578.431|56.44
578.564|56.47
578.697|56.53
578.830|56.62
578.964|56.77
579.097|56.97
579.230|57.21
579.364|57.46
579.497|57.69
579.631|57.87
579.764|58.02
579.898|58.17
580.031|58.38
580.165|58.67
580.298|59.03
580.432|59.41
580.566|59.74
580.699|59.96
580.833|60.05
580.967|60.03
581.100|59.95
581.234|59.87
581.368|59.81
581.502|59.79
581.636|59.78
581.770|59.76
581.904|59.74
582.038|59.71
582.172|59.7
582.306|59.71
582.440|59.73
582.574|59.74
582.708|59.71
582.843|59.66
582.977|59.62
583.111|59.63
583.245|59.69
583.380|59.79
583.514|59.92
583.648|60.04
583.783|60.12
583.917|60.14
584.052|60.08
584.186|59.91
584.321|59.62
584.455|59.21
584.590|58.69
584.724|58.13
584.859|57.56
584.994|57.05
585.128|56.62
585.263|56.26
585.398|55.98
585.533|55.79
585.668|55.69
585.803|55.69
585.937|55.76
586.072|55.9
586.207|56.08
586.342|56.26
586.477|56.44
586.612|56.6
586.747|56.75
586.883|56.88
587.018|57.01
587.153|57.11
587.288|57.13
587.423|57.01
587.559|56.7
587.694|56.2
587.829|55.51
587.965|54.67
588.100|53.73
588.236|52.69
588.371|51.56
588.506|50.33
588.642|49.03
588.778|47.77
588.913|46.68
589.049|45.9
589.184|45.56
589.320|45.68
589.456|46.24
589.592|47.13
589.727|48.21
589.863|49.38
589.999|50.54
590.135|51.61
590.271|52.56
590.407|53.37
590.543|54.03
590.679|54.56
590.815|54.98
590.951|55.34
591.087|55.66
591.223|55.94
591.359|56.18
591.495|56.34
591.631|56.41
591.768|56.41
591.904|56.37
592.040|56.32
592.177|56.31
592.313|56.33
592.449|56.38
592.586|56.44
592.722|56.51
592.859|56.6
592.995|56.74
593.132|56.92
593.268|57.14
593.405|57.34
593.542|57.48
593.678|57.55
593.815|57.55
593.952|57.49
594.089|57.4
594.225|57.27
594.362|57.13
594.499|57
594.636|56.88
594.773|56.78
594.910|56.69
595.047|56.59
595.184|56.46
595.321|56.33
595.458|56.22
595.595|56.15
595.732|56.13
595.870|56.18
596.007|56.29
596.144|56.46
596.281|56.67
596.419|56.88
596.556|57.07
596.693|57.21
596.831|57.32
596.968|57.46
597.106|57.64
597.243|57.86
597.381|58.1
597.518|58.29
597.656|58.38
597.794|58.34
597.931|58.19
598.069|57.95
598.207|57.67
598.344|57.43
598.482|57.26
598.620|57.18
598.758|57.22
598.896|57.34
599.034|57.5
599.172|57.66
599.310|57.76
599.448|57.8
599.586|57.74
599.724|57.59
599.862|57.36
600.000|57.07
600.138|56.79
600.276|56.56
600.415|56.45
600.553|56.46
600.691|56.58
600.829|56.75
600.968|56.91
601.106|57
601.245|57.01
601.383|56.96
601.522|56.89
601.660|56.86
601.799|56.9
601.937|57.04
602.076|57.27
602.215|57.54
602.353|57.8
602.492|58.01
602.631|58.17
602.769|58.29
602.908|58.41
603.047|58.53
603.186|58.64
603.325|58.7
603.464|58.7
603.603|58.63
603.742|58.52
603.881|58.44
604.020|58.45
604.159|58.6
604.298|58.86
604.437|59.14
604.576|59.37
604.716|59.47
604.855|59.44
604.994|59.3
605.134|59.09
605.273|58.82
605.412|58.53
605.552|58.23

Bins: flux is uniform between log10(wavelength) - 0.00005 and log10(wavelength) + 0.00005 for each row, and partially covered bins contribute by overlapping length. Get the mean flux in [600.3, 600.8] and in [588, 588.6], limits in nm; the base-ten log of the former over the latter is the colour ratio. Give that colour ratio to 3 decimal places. 0.035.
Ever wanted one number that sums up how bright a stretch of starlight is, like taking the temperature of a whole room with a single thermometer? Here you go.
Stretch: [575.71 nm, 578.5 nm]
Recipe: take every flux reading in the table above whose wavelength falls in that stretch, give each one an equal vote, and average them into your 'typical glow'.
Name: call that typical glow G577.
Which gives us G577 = 58.2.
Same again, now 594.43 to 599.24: 57.2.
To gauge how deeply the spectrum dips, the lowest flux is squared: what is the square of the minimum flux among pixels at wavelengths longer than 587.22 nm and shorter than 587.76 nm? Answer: 3158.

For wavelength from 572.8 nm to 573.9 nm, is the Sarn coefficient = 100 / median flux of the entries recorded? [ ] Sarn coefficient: 1.73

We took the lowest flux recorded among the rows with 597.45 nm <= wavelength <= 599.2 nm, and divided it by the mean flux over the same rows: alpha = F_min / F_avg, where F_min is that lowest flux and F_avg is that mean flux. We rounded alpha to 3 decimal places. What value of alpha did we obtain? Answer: 0.991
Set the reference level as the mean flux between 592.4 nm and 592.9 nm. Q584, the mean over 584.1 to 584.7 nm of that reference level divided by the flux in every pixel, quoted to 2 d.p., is 0.95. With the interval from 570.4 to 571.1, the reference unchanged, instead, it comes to 1.04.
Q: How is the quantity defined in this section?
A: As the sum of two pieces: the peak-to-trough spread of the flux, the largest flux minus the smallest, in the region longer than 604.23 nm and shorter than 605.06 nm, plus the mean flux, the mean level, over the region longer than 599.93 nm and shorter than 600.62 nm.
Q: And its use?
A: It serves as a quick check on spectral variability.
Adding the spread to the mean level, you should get 57.3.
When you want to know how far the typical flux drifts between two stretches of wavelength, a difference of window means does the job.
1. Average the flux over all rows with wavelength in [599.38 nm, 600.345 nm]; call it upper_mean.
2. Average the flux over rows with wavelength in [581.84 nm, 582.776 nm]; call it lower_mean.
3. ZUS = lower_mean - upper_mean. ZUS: 2.4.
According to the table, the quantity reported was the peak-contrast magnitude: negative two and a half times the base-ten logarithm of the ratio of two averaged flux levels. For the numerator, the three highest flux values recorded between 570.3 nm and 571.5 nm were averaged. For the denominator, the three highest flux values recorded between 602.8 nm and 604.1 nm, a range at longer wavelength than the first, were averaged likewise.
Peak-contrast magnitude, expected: 0.065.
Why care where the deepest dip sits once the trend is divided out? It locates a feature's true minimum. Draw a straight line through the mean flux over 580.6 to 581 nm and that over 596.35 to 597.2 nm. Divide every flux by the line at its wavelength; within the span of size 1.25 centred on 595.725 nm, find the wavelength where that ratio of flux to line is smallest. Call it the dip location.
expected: 595.595 nm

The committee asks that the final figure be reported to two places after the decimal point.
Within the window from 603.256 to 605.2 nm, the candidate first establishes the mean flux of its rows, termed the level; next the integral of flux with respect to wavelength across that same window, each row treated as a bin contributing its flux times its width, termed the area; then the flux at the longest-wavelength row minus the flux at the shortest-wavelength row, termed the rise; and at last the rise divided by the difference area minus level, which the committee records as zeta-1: 0.01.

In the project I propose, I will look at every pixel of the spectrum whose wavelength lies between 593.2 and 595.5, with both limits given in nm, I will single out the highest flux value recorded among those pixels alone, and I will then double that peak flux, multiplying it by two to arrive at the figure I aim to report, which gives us 115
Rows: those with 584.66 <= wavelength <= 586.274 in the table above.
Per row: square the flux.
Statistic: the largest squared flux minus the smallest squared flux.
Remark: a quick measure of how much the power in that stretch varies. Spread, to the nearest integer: 278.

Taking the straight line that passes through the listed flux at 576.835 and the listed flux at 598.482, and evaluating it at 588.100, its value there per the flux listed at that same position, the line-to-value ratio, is 1.08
